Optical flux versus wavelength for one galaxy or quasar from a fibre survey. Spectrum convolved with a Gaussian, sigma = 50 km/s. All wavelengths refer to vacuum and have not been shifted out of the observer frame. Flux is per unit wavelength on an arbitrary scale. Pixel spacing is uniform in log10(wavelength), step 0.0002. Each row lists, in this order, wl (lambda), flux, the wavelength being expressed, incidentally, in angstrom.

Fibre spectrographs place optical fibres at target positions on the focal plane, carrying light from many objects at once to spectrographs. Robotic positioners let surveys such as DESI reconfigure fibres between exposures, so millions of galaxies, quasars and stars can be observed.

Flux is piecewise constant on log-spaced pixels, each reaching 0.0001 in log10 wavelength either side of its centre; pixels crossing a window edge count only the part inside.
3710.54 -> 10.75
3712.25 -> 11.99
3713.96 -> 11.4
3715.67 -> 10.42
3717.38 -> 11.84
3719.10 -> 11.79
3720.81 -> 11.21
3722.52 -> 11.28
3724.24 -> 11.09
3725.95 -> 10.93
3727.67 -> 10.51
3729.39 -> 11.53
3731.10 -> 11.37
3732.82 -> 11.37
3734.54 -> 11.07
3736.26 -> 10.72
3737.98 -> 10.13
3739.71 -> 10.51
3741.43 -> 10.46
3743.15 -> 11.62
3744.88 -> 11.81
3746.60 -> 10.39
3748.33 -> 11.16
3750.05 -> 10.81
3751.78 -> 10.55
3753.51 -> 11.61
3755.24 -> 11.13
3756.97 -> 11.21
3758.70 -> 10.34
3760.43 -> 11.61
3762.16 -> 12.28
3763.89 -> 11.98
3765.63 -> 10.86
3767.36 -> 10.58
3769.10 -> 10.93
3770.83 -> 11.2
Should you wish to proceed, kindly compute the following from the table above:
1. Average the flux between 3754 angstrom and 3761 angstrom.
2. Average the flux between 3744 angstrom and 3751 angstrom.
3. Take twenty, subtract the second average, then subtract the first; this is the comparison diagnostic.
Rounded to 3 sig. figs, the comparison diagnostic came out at -2.12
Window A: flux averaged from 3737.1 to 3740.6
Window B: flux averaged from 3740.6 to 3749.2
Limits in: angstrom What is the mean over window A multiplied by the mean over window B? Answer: 114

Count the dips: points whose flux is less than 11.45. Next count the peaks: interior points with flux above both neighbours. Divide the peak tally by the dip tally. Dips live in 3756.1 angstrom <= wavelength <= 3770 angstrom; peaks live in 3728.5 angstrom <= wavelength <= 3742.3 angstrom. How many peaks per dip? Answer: 0.20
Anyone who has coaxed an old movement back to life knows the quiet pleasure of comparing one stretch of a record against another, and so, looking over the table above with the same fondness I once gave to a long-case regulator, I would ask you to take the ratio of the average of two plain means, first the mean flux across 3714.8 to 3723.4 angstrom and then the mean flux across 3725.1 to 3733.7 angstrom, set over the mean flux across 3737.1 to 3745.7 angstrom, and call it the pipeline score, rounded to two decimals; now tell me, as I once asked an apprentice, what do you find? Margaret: 1.03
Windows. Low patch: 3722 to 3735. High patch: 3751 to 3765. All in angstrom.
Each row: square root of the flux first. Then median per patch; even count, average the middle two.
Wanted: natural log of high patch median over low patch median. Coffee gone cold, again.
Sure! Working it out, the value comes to 0.010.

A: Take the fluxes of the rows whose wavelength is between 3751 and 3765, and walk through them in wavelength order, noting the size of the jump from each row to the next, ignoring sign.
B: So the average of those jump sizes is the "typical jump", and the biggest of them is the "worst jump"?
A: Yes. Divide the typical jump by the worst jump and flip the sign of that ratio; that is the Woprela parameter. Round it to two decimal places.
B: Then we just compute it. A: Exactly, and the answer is -0.53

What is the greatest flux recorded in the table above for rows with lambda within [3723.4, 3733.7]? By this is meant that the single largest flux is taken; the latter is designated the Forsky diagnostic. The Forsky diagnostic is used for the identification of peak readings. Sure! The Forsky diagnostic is 11.53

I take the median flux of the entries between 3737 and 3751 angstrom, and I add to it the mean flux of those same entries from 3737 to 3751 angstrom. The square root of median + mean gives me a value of 4.64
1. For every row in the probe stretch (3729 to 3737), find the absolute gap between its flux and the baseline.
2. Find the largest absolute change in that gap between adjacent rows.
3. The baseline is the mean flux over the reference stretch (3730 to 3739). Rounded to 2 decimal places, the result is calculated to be 0.30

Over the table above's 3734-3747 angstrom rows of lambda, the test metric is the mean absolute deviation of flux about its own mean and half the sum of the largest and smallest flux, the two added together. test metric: 11.5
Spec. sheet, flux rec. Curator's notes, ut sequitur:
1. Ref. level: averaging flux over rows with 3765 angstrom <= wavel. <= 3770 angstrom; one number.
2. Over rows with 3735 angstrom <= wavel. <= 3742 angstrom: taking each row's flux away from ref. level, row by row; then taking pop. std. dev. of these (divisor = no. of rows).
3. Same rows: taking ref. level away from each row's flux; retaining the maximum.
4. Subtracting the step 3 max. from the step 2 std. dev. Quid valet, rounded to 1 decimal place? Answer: 0.3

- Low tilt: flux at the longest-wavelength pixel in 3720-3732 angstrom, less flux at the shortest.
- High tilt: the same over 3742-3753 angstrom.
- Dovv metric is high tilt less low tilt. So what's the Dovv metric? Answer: -1.2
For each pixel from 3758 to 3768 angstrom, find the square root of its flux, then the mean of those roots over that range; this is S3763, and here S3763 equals 3.36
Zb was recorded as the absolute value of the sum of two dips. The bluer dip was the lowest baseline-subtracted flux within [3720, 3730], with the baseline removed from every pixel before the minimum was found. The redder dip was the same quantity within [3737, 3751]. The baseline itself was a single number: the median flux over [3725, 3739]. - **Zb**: 1.4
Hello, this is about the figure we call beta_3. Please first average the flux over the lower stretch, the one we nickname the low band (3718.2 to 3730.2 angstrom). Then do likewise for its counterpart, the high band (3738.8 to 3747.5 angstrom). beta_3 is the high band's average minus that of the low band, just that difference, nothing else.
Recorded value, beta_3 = -0.2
